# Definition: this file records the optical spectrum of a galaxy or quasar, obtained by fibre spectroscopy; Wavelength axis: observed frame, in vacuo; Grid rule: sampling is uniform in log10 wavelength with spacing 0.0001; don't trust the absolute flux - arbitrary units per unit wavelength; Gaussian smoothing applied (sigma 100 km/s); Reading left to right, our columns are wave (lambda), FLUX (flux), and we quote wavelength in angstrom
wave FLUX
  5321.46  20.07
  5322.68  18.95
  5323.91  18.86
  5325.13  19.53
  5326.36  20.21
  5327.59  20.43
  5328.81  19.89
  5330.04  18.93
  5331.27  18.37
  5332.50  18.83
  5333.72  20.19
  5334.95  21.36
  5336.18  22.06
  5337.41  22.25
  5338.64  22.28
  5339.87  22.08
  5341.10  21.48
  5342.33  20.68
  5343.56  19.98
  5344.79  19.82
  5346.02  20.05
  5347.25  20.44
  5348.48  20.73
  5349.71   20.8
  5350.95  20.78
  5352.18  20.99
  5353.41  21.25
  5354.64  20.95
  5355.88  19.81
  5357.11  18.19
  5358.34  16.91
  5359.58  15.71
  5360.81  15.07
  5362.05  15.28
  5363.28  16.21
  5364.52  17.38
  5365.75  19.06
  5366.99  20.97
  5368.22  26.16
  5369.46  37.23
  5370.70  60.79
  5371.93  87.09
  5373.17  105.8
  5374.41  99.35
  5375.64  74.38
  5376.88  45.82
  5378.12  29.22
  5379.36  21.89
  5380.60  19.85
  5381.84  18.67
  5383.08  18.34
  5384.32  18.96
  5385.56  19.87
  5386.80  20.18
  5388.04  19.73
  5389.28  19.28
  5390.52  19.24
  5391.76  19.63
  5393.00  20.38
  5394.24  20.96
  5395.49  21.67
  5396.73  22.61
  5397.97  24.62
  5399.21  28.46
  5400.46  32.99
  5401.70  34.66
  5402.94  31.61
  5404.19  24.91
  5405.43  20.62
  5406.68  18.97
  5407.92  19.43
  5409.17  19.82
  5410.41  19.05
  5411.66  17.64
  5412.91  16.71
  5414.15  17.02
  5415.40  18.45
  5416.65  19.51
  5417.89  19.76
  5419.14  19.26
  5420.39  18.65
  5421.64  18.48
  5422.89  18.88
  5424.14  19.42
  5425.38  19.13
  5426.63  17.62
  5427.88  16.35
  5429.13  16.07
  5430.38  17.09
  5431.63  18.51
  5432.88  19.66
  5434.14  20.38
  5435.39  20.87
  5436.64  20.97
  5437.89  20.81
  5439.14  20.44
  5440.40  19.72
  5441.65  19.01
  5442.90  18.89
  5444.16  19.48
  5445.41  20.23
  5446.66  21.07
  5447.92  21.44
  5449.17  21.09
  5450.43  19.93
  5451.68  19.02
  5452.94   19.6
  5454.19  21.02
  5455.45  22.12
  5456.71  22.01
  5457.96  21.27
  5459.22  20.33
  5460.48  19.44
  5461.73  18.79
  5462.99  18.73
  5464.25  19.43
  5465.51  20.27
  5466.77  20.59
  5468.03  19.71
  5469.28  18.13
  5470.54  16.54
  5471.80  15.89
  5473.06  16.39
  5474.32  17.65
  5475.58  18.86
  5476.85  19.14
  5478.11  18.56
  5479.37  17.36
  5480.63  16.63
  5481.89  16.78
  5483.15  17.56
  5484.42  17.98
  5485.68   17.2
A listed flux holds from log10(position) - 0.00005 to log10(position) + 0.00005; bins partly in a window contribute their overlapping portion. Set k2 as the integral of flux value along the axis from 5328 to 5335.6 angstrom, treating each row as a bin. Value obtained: 149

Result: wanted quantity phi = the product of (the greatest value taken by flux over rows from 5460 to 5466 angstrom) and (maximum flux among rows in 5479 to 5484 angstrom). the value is 356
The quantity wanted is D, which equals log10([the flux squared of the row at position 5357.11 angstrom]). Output 2.52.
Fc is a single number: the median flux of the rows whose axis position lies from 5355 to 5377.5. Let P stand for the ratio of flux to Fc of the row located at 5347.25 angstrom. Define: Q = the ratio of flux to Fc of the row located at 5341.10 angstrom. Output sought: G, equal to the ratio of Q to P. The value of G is 1.05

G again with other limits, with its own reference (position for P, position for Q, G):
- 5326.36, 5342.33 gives 1.02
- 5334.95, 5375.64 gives 3.48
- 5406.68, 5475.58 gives 0.99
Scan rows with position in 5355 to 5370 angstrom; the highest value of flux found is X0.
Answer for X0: 37.23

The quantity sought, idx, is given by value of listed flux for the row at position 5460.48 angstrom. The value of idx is 19.44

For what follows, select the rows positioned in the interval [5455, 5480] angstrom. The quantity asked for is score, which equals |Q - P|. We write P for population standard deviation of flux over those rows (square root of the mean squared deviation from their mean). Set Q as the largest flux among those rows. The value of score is 20.4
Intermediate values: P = 1.7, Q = 22.12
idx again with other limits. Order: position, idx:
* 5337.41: 22.25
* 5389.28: 19.28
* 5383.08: 18.34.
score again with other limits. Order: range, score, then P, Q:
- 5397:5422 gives 29.2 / 5.4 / 34.66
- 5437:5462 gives 21.1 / 1.0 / 22.12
